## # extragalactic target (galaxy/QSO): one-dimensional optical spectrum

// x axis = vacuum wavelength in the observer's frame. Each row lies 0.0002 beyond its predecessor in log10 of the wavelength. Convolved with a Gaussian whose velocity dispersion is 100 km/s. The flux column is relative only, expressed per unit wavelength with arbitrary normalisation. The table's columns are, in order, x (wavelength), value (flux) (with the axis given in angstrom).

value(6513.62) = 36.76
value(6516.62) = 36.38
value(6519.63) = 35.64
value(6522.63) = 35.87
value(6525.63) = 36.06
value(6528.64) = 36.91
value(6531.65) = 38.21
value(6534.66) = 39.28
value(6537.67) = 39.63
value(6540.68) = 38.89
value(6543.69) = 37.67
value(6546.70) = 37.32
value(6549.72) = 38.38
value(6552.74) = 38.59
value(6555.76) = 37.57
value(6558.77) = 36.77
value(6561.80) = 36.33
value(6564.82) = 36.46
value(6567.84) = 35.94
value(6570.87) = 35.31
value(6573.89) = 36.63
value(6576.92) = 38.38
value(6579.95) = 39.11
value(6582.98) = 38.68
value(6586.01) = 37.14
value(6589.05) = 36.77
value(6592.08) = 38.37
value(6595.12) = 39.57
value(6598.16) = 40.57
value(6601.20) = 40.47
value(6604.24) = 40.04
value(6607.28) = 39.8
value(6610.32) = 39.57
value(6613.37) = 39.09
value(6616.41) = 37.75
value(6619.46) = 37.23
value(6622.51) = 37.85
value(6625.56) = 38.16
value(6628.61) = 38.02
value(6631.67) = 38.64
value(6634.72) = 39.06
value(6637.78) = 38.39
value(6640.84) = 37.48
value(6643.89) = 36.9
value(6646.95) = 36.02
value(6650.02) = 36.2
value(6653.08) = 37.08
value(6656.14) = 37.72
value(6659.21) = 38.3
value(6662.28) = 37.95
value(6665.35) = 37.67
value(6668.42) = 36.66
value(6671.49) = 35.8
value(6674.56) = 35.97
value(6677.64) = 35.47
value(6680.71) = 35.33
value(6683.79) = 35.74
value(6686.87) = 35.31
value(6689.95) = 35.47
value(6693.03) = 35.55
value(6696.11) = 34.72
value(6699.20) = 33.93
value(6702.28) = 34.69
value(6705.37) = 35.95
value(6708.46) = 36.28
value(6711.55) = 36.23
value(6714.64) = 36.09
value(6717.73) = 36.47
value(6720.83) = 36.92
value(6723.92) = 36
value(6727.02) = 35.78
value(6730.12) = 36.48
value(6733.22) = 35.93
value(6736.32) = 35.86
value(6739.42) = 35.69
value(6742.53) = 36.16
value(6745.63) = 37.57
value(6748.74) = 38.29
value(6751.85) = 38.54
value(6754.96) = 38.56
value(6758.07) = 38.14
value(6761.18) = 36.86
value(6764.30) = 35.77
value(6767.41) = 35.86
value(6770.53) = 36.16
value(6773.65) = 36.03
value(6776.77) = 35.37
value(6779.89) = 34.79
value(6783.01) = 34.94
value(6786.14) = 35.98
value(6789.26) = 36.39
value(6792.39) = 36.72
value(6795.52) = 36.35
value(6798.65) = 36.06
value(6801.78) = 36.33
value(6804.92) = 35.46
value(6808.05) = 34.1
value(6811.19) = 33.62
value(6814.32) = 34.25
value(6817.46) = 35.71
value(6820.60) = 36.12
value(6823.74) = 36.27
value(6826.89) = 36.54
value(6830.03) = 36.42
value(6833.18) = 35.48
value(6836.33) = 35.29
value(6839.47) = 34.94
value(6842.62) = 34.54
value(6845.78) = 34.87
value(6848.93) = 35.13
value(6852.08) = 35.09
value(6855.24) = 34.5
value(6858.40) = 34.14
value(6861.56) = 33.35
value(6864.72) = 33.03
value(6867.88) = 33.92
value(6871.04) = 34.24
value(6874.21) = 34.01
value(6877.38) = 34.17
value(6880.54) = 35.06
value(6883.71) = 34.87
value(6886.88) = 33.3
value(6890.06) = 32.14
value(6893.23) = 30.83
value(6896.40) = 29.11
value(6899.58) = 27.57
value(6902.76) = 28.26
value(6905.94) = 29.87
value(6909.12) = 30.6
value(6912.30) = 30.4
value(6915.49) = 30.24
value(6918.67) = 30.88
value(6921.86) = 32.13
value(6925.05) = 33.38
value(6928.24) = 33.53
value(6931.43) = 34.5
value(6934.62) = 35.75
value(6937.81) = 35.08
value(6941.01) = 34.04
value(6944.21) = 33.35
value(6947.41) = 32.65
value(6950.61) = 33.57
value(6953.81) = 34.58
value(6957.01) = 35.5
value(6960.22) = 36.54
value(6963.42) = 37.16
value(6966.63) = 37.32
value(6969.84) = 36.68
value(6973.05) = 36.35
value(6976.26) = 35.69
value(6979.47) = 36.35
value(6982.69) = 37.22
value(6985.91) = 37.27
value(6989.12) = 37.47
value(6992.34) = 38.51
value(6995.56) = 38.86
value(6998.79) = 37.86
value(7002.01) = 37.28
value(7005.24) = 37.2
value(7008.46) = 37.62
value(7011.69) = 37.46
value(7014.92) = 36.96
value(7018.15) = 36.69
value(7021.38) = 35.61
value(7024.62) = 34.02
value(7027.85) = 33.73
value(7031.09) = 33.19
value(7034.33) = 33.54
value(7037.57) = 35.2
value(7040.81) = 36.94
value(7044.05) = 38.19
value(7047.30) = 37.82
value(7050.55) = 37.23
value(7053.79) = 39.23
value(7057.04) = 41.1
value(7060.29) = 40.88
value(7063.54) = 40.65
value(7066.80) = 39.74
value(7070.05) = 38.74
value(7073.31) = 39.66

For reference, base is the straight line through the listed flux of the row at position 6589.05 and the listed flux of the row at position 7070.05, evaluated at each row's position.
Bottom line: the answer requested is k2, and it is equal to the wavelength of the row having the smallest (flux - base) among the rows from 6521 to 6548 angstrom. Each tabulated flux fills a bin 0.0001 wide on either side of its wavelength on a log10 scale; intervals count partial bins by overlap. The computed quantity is 6522.63 angstrom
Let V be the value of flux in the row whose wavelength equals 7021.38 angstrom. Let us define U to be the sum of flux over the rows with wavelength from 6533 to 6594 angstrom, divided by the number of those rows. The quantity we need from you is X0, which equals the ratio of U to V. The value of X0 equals 1.06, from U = 37.7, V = 35.61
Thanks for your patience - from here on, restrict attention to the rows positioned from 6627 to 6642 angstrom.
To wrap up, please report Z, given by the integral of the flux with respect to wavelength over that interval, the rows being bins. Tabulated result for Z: 575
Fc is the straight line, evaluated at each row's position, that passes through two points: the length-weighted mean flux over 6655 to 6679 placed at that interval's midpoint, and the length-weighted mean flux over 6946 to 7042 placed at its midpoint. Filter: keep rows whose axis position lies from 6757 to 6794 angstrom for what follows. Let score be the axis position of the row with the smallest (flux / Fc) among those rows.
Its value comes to 6779.89 angstrom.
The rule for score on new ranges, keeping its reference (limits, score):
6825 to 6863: 6861.56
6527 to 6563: 6561.80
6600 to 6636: 6619.46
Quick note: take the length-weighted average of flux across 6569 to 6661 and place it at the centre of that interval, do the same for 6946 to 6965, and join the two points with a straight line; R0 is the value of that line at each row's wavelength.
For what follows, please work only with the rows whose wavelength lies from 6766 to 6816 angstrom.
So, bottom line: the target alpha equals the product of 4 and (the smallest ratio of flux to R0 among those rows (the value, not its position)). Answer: 3.70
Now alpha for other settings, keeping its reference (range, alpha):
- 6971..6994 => 4.10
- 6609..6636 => 3.91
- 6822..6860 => 3.80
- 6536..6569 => 3.73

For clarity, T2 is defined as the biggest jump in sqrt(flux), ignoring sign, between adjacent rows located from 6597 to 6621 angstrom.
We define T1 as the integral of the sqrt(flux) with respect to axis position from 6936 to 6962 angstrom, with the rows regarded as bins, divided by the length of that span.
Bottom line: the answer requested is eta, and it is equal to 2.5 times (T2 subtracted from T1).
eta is 14.4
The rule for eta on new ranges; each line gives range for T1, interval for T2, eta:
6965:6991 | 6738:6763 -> 14.9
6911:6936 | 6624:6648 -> 14.1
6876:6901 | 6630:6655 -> 14.0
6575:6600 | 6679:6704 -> 15.3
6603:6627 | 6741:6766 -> 15.3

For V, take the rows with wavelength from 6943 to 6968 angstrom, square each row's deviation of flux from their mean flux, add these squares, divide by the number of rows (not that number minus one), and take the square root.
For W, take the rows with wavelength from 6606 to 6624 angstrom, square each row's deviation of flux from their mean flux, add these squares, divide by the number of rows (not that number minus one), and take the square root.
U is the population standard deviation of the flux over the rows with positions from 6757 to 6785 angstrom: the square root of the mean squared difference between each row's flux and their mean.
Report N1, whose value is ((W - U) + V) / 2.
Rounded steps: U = 0.97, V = 1.70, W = 0.98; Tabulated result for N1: 0.86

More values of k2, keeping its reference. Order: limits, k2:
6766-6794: 6779.89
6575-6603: 6589.05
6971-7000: 6976.26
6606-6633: 6619.46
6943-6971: 6947.41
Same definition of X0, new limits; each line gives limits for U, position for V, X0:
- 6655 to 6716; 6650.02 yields 1.00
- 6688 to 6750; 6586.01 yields 0.97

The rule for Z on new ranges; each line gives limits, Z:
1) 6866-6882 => 548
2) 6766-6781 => 535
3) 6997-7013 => 600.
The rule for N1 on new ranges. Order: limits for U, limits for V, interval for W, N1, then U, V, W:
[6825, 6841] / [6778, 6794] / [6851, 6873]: 0.39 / 0.63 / 0.77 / 0.64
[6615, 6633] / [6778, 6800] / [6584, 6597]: 0.68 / 0.43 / 0.69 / 1.10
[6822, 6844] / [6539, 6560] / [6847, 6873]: 0.34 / 0.72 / 0.70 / 0.70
